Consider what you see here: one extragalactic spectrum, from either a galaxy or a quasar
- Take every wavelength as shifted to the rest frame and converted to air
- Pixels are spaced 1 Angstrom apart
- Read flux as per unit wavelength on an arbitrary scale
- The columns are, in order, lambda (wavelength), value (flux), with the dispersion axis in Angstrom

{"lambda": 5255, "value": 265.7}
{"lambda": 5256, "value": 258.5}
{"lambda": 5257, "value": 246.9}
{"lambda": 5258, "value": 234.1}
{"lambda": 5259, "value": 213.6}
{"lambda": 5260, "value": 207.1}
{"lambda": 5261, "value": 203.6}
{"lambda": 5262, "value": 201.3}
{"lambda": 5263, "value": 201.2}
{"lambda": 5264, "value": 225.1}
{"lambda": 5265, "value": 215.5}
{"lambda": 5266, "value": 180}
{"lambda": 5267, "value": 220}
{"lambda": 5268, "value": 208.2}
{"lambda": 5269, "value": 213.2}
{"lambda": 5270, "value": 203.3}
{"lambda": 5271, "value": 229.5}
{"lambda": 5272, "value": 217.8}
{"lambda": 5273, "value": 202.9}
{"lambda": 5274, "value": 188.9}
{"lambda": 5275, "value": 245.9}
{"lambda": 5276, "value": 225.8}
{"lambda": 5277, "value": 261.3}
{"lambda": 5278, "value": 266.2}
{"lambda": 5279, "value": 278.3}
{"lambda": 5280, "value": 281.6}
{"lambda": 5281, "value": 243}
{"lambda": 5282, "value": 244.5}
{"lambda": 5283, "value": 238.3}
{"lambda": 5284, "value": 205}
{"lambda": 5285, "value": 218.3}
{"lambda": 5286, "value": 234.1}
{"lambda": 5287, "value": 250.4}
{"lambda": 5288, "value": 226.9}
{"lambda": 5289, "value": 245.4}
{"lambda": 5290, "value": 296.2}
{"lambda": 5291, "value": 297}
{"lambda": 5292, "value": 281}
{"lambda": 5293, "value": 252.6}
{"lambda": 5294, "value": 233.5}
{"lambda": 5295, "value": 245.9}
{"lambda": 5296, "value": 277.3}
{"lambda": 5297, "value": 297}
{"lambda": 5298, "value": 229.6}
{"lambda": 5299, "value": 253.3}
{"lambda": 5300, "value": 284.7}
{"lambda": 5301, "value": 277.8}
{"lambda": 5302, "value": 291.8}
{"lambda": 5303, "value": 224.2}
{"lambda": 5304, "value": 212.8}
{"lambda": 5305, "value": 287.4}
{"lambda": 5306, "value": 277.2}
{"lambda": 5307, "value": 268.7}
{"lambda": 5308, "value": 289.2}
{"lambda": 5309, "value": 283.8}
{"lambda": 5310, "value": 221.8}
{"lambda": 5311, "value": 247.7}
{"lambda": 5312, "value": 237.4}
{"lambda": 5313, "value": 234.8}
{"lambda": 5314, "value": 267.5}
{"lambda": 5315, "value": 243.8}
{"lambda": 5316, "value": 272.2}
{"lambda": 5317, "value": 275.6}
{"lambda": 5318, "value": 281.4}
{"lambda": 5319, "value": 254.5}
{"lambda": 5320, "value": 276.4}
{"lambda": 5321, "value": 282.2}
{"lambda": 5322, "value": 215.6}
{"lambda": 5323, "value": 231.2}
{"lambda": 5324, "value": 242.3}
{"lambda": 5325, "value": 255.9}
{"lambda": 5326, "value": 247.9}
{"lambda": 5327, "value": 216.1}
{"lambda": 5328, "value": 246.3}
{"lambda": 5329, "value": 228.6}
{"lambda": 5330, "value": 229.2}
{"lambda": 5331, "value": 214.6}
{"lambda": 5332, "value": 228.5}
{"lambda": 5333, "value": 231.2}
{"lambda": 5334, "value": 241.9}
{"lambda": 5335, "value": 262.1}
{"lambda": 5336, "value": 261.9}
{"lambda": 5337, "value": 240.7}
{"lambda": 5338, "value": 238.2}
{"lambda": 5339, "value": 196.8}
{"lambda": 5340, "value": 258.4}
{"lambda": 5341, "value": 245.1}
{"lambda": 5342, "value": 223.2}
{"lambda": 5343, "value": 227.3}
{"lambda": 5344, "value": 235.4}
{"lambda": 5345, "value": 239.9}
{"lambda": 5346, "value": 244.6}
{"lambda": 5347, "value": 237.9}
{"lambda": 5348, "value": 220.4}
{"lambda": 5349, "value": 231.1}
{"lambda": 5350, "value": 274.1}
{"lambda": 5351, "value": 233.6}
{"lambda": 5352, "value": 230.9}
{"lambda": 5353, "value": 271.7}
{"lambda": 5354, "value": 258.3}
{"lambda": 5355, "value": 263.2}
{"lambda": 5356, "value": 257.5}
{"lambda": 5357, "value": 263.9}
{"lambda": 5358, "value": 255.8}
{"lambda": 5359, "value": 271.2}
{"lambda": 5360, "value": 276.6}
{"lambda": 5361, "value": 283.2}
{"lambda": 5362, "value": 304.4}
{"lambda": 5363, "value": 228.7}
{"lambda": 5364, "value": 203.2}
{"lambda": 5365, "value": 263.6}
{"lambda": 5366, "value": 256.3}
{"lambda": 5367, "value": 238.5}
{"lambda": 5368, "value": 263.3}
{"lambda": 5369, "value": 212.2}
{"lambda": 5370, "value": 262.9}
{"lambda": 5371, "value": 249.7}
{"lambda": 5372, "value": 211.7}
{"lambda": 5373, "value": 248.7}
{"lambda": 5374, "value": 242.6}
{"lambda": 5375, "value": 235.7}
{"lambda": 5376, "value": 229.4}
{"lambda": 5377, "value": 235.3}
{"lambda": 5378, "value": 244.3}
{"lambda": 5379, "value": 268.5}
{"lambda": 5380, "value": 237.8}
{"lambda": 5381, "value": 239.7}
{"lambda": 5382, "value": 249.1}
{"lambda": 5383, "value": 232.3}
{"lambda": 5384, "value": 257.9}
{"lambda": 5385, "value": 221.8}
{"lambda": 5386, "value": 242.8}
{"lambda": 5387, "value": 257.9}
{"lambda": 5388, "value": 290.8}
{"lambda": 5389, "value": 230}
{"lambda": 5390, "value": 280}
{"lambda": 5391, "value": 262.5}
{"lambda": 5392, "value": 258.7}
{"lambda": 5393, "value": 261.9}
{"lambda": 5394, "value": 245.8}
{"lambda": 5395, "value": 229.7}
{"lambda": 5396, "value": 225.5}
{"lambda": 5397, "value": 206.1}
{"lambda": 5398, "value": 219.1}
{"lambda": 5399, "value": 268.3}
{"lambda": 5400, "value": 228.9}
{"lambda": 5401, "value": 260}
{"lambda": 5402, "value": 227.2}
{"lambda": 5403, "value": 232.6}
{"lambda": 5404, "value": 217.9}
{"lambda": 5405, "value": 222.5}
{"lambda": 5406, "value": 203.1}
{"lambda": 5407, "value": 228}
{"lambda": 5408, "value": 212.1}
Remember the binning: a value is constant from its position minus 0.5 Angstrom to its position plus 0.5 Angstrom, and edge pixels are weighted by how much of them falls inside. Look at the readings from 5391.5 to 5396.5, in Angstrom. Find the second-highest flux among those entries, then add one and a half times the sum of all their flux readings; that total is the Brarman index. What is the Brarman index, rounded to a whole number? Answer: 2091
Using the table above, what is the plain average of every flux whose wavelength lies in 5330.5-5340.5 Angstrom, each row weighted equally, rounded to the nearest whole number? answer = 237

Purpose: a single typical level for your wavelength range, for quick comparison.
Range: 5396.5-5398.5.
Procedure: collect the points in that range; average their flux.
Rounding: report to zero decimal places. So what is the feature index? 213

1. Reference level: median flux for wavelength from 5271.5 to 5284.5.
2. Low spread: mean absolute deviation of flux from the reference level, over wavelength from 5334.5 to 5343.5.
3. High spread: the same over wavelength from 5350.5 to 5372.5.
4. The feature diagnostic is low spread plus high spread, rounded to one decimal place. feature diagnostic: 38.7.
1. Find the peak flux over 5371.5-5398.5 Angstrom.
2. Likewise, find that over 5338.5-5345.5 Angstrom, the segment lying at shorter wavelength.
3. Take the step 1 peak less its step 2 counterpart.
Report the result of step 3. 32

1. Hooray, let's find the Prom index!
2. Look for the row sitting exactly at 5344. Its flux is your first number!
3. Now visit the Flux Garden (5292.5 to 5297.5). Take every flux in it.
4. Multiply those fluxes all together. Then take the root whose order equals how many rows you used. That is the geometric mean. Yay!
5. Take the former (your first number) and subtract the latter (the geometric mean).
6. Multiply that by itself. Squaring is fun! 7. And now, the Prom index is 619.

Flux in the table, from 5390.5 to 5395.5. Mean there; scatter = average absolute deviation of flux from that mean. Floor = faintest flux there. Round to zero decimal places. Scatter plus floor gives 241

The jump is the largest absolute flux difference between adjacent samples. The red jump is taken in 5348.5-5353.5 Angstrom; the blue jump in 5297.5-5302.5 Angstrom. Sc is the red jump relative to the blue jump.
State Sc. 1.4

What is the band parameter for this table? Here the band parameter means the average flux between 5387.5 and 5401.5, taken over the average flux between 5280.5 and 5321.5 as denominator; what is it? 0.96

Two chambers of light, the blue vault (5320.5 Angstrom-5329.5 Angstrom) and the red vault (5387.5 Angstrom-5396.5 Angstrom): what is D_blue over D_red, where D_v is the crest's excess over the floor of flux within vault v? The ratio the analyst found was 1.0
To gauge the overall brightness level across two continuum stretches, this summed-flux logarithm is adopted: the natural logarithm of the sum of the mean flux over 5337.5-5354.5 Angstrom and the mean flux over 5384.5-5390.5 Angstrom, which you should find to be 6.20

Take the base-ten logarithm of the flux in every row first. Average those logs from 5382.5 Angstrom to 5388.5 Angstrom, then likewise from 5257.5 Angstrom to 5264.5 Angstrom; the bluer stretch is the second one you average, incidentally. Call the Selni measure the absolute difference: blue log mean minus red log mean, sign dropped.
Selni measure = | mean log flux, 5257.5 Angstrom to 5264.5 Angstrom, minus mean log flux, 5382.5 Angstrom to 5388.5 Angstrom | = 0.071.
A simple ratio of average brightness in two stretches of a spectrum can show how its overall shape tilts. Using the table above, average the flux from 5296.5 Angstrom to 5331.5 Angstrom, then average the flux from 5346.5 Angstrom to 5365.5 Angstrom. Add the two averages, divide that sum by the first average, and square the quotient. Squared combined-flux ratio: 4.00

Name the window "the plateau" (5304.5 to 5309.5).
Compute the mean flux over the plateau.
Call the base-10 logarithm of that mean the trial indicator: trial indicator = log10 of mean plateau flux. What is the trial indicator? 2.45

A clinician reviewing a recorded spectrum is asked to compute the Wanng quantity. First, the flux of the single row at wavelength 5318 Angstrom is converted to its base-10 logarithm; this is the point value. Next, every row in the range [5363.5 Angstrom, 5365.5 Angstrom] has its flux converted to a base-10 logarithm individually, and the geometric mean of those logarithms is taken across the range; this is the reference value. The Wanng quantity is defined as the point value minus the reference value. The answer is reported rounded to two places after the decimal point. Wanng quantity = 0.09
